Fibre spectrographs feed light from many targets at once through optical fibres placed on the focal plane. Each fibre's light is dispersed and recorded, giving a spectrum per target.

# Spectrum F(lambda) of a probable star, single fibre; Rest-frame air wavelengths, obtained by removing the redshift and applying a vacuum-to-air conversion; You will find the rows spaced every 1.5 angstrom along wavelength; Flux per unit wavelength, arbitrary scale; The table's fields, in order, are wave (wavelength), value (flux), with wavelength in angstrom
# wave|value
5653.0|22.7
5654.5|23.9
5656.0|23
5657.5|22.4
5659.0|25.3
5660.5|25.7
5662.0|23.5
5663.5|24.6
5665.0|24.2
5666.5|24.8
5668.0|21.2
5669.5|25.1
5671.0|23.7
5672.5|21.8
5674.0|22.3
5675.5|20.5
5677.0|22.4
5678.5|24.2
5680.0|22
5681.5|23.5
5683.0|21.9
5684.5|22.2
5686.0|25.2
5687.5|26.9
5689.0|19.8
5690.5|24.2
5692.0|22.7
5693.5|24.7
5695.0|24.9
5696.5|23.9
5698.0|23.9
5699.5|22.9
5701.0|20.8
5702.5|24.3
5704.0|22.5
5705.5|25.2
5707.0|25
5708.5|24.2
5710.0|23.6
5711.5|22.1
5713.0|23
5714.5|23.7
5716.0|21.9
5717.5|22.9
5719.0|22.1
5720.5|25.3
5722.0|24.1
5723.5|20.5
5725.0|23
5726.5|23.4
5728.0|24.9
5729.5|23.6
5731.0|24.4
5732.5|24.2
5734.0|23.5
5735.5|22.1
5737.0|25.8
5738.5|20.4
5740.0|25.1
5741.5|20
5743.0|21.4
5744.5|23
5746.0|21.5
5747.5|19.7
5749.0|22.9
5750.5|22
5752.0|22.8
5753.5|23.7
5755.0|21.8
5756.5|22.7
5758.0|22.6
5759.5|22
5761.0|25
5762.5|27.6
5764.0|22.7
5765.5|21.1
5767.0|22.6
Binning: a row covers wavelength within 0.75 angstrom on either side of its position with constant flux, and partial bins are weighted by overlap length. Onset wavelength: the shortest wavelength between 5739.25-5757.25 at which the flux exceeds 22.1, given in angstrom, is 5740.0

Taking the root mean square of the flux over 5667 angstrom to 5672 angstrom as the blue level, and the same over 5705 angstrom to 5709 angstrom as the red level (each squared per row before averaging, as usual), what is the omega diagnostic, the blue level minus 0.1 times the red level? 20.9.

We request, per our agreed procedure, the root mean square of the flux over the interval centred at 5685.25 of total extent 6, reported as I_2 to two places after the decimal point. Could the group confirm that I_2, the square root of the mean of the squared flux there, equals 24.14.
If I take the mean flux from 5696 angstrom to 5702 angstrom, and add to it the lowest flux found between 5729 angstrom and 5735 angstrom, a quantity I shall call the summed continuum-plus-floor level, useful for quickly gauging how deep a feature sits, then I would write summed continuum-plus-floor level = 46.4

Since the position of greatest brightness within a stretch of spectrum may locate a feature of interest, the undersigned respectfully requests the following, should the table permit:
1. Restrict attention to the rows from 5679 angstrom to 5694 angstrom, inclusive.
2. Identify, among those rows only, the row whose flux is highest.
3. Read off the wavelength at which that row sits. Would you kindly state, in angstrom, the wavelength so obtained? 5687.5 angstrom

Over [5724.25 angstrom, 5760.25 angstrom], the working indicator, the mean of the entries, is 22.8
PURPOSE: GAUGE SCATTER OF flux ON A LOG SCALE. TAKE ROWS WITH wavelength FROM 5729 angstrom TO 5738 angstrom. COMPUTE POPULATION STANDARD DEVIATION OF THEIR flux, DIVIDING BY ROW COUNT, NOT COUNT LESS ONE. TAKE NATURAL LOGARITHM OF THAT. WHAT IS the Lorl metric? 0.11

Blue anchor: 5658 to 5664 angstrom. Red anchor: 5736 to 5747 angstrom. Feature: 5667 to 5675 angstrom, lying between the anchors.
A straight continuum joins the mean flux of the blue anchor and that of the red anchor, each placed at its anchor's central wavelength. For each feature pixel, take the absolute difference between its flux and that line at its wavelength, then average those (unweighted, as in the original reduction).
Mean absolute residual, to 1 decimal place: 1.9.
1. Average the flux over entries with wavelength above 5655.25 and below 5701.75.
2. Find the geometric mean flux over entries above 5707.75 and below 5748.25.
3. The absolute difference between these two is 0.48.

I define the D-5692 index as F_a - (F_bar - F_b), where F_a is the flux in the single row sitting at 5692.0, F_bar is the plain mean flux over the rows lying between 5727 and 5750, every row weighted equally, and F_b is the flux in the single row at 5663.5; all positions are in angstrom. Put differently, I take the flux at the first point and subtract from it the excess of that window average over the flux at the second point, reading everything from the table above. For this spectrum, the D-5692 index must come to 24.5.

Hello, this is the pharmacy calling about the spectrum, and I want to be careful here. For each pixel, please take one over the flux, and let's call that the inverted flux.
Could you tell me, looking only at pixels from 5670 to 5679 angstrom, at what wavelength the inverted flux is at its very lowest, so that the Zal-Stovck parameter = 5678.5 angstrom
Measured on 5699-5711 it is 5705.5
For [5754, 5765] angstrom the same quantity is 5762.5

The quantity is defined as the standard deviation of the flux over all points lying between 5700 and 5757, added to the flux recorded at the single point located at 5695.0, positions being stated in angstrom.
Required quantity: 26.4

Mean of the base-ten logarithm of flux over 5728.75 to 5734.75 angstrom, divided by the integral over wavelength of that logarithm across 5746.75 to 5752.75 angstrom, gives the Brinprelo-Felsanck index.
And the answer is 0.1717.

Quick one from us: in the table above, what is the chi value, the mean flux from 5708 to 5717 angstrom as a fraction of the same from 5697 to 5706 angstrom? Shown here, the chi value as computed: 0.992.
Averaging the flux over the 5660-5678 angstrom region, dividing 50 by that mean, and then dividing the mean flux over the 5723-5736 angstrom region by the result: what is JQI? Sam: 10.9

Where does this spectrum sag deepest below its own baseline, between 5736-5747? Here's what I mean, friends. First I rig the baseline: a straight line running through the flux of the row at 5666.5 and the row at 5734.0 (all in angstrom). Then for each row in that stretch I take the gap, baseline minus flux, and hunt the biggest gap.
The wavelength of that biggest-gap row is 5741.5 angstrom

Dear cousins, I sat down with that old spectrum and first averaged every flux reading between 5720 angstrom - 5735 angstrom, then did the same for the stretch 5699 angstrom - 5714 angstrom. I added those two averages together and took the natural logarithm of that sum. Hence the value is 3.85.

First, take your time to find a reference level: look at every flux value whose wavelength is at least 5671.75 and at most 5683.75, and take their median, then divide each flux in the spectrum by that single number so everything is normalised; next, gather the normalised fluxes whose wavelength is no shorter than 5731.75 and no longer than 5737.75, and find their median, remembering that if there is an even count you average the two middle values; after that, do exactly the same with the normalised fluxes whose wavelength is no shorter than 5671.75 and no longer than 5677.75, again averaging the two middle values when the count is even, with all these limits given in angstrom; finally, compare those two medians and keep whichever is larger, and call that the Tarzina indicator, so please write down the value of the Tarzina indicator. 1.08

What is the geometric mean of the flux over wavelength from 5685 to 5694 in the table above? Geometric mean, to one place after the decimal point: 23.8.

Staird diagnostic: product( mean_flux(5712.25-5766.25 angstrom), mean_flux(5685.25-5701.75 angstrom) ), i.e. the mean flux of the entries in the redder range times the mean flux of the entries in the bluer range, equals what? 542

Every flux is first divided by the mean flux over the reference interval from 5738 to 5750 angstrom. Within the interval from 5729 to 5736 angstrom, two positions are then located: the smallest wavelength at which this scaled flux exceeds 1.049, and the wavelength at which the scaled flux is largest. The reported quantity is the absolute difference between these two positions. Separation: 1.5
